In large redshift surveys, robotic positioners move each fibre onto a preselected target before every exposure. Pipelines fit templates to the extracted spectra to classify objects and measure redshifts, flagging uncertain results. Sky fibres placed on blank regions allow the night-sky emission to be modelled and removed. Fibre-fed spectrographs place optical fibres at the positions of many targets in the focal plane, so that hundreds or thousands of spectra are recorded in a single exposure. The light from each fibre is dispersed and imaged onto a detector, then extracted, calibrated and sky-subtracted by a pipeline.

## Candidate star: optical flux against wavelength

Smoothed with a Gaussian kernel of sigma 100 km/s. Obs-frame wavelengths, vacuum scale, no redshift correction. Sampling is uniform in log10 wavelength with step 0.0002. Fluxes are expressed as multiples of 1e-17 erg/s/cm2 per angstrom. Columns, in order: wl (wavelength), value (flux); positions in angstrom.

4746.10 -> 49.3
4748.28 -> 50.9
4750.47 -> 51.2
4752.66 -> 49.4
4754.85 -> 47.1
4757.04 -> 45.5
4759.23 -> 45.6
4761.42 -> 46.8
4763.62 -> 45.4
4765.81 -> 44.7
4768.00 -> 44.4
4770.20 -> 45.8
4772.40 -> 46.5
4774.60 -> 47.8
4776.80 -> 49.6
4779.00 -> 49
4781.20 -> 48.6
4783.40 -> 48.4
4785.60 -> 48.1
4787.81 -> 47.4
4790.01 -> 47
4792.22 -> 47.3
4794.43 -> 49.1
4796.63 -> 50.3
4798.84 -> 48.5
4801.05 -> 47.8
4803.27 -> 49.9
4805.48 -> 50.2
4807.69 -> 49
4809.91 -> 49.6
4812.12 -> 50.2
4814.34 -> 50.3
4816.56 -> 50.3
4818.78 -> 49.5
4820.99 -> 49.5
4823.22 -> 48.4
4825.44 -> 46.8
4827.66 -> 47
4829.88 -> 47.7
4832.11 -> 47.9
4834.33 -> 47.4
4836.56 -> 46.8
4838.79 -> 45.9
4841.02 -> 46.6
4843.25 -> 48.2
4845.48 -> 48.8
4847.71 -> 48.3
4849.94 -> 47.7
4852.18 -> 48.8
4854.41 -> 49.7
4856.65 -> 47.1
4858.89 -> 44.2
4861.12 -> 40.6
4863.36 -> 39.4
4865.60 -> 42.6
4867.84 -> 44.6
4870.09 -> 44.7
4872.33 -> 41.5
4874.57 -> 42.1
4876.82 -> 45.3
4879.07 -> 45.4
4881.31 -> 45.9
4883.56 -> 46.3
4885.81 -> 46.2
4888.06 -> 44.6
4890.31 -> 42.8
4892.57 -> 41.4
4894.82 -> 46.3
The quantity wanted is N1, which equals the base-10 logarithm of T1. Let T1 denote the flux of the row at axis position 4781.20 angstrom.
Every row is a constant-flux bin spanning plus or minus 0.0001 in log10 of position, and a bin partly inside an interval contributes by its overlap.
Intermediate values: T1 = 48.6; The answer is 1.69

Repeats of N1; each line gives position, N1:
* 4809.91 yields 1.70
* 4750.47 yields 1.71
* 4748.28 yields 1.71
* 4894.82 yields 1.67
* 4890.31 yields 1.63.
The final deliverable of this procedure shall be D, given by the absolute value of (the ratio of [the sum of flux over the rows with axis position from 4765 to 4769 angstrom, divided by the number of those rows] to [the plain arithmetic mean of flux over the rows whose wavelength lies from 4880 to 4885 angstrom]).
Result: 0.97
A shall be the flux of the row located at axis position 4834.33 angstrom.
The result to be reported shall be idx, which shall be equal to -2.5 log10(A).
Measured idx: -4.19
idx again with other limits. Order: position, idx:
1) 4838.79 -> -4.15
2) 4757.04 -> -4.15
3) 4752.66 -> -4.23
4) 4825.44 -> -4.18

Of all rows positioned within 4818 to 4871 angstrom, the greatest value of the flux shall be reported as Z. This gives 49.7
